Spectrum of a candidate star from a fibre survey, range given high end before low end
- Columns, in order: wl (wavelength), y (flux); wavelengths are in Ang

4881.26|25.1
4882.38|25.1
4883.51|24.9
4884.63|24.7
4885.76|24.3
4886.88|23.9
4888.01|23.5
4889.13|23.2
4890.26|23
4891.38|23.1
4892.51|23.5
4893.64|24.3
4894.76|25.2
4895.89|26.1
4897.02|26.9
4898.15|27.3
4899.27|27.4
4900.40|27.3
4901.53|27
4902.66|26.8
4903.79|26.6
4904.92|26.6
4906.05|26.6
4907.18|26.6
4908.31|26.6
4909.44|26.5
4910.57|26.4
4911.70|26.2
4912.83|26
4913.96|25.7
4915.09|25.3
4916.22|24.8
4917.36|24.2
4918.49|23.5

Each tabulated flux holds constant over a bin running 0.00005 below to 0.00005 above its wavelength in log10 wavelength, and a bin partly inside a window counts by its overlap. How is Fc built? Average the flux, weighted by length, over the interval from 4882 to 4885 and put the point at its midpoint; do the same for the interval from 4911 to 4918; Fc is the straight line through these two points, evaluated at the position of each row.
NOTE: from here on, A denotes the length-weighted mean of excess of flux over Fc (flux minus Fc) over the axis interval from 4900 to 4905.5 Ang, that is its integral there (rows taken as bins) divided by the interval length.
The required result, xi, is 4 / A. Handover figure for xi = 2.4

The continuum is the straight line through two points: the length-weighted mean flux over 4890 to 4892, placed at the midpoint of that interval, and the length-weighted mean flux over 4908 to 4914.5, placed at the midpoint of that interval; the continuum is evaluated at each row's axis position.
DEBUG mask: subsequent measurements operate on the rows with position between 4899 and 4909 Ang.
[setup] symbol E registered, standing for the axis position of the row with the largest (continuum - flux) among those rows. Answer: 4908.31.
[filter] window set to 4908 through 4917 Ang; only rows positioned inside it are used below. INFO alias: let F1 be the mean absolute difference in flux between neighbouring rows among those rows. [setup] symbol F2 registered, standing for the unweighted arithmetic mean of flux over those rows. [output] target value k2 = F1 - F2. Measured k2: -25.7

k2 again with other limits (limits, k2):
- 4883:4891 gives -23.6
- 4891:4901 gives -25.1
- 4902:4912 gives -26.5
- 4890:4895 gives -23.3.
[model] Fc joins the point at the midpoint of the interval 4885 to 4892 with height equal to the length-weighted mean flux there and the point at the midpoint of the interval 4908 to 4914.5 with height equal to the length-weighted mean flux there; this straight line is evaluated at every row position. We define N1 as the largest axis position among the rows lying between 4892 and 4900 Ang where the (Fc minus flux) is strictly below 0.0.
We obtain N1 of 4899.27 Ang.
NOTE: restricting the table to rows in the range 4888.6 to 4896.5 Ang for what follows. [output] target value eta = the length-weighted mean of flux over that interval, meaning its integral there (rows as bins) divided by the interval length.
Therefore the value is 24.1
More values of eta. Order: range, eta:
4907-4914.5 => 26.3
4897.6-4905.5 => 27.0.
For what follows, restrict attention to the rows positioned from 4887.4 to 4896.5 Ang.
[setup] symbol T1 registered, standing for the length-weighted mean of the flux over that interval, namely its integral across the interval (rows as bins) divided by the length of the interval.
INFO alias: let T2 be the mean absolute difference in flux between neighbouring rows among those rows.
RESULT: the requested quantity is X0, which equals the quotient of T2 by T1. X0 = 0.021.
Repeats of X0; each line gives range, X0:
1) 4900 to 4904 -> 0.009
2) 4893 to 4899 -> 0.029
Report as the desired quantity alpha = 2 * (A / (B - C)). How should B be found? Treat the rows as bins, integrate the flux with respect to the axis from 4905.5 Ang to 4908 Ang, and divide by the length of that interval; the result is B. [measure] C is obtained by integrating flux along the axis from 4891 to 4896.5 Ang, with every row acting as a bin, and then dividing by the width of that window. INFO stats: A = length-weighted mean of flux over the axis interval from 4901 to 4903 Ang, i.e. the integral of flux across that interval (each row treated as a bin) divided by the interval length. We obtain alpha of 25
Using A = 26.9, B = 26.6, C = 24.5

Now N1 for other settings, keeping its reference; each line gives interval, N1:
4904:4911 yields 4910.57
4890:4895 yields 4894.76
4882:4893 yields 4888.01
